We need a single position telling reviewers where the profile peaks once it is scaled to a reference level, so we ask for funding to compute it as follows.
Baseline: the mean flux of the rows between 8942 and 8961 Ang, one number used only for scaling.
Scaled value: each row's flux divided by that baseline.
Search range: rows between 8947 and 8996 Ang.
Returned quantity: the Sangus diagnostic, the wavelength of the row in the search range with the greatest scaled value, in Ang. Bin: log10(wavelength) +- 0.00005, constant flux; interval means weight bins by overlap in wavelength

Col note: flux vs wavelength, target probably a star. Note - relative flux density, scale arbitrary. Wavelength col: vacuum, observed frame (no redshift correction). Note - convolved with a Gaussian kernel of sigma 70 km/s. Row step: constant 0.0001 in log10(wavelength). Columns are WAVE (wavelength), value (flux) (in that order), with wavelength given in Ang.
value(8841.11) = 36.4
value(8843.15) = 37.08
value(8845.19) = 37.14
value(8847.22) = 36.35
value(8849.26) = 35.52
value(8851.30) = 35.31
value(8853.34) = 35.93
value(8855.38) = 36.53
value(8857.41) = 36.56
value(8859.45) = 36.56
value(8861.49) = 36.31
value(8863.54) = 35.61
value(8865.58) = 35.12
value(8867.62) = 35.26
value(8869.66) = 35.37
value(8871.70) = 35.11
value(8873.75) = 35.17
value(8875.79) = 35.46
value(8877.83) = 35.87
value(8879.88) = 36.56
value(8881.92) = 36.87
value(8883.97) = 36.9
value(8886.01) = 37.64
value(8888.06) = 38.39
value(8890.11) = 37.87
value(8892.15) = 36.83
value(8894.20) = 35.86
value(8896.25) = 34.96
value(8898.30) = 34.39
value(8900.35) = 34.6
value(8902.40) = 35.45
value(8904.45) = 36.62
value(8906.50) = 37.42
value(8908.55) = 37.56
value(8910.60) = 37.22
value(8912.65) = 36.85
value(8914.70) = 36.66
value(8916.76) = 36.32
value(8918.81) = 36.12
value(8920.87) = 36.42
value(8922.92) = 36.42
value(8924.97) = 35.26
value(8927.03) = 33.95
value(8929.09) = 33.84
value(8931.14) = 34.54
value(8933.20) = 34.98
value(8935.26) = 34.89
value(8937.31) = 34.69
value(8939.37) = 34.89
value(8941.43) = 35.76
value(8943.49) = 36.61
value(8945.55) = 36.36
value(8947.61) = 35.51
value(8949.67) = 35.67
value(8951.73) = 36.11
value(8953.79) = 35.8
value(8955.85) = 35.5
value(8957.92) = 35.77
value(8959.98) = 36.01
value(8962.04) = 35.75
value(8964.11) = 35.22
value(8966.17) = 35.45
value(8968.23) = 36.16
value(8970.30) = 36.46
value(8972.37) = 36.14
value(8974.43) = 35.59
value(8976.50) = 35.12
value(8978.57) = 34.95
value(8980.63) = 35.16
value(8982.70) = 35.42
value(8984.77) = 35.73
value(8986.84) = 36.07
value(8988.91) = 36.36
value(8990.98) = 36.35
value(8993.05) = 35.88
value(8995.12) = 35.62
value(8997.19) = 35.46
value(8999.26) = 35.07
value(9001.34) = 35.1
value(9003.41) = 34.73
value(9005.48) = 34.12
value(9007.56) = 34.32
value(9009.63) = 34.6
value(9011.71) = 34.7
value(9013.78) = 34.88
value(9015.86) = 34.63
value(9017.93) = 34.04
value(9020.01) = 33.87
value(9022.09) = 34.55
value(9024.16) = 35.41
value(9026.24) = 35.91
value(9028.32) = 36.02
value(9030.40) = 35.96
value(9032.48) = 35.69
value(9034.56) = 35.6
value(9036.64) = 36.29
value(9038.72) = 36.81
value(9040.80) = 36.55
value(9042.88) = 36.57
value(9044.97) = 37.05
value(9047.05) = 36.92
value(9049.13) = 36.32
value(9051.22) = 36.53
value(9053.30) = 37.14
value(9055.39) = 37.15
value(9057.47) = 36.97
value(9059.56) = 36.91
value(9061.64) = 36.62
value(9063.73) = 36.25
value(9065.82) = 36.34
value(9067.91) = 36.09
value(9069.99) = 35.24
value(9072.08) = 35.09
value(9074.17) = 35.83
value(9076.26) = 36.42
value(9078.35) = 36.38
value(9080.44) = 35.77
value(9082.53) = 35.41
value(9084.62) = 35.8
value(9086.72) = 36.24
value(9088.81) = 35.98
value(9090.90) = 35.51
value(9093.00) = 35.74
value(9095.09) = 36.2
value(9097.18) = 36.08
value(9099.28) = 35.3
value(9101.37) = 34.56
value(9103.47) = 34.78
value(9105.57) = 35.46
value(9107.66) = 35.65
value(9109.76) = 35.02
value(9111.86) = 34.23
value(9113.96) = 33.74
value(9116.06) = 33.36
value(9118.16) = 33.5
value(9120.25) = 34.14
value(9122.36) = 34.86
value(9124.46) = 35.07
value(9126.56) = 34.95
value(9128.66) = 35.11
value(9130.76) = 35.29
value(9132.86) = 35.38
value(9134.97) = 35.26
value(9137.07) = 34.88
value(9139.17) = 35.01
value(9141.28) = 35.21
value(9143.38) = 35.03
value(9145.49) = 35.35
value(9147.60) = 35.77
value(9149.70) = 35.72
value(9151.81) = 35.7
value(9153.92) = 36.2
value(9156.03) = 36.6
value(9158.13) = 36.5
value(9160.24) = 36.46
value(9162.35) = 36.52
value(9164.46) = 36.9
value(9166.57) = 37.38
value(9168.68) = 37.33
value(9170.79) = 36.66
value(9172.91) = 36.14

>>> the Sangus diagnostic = 8970.30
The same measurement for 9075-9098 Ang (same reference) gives 9076.26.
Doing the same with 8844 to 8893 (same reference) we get 8888.06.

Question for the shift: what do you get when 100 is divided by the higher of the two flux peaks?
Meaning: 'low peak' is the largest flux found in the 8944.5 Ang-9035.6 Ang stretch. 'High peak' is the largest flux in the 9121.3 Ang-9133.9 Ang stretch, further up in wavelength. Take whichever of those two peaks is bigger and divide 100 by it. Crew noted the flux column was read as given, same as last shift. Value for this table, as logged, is 2.74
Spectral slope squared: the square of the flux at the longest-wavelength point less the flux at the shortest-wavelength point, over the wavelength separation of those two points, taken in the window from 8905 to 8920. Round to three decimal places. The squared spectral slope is 0.011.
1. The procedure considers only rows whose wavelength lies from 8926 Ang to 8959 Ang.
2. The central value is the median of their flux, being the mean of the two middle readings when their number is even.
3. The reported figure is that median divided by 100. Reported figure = 0.355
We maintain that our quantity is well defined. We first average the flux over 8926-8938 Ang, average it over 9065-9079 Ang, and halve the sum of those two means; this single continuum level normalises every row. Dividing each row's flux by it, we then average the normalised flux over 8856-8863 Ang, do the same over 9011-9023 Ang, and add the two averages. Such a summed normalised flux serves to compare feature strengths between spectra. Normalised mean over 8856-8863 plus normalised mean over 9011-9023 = 2.01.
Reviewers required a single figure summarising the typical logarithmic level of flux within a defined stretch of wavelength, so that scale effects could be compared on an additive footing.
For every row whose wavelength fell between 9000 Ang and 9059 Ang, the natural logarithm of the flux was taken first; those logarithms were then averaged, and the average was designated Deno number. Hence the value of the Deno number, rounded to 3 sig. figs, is 3.57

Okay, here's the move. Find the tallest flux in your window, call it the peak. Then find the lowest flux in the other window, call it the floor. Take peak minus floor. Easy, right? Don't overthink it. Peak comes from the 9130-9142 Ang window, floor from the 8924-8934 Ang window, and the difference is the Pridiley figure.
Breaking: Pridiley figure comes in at 1.5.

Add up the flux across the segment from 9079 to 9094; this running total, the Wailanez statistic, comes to 250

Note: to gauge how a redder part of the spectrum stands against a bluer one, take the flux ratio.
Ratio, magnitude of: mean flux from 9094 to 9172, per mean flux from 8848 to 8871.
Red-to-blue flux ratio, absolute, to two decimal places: 0.99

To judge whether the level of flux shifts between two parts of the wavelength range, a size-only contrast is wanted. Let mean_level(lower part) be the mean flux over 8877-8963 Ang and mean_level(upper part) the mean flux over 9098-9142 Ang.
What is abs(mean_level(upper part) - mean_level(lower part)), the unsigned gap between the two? 1.19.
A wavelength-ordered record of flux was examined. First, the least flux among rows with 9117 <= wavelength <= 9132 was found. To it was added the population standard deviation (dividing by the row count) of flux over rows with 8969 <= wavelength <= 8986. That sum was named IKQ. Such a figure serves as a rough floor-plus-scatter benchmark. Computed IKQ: 34.0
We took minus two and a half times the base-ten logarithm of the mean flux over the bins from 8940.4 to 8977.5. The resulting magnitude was -3.886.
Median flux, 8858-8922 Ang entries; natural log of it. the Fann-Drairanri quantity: 3.59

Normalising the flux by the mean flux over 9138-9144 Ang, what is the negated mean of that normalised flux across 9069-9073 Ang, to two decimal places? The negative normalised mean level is -1.00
